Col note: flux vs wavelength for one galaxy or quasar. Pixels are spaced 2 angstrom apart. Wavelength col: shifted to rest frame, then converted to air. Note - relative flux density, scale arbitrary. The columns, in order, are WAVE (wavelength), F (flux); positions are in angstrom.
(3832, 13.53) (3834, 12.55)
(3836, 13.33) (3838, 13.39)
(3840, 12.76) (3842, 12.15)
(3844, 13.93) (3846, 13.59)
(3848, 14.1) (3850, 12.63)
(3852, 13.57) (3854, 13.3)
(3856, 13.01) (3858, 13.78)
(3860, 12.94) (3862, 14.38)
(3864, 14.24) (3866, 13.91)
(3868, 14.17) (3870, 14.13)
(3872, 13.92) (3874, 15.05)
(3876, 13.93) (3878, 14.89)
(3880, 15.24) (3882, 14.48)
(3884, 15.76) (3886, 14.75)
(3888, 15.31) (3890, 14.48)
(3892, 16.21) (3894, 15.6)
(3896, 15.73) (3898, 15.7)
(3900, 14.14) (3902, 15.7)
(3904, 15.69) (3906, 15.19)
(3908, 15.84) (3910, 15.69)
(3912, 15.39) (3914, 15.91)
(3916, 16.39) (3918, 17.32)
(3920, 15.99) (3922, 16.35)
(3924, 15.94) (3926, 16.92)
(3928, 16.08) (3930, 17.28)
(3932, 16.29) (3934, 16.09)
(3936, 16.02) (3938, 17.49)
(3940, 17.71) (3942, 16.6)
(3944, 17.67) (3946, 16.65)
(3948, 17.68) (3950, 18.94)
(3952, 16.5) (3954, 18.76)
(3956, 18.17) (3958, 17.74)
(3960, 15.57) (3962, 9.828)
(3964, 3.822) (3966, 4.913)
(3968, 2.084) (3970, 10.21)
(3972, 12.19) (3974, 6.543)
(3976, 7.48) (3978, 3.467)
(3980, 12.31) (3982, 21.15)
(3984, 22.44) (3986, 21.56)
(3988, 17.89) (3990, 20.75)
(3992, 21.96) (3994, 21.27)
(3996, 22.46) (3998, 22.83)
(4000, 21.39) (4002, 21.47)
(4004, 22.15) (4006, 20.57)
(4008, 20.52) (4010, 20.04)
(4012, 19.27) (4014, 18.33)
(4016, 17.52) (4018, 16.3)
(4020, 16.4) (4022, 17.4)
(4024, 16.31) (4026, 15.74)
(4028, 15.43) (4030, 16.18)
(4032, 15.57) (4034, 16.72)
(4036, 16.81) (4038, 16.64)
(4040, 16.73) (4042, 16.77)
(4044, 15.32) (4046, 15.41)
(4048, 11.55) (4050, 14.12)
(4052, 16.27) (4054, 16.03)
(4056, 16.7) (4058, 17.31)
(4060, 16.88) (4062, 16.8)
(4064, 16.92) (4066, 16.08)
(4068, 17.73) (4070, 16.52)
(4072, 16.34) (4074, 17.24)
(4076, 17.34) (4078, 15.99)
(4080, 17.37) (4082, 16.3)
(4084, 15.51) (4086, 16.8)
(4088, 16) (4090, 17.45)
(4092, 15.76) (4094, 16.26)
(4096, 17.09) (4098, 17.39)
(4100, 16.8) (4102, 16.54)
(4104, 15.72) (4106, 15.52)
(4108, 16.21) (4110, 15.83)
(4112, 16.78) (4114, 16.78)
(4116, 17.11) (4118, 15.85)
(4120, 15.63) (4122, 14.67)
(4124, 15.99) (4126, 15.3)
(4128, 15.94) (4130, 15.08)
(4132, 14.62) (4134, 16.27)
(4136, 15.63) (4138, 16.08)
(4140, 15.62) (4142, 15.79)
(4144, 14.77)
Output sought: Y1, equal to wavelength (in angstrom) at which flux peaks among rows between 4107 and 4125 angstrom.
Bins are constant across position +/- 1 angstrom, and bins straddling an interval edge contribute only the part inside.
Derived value 4116 angstrom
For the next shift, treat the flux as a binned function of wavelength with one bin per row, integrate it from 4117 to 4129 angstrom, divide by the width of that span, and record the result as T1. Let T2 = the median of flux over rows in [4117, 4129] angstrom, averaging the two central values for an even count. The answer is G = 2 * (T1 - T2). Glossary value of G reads -0.4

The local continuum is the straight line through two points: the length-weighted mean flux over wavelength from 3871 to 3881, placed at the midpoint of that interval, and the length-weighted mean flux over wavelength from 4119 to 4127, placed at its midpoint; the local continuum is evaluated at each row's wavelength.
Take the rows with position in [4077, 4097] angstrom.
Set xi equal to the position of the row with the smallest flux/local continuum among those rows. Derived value 4084 angstrom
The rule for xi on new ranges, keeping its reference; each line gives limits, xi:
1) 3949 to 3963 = 3962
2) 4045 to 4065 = 4048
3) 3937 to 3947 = 3942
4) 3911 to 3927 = 3912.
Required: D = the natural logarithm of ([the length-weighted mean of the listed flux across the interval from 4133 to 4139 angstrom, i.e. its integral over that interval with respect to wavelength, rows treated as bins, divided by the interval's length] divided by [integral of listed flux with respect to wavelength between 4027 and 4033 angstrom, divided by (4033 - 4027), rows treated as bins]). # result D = 0.02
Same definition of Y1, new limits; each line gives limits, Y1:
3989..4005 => 3998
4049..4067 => 4058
